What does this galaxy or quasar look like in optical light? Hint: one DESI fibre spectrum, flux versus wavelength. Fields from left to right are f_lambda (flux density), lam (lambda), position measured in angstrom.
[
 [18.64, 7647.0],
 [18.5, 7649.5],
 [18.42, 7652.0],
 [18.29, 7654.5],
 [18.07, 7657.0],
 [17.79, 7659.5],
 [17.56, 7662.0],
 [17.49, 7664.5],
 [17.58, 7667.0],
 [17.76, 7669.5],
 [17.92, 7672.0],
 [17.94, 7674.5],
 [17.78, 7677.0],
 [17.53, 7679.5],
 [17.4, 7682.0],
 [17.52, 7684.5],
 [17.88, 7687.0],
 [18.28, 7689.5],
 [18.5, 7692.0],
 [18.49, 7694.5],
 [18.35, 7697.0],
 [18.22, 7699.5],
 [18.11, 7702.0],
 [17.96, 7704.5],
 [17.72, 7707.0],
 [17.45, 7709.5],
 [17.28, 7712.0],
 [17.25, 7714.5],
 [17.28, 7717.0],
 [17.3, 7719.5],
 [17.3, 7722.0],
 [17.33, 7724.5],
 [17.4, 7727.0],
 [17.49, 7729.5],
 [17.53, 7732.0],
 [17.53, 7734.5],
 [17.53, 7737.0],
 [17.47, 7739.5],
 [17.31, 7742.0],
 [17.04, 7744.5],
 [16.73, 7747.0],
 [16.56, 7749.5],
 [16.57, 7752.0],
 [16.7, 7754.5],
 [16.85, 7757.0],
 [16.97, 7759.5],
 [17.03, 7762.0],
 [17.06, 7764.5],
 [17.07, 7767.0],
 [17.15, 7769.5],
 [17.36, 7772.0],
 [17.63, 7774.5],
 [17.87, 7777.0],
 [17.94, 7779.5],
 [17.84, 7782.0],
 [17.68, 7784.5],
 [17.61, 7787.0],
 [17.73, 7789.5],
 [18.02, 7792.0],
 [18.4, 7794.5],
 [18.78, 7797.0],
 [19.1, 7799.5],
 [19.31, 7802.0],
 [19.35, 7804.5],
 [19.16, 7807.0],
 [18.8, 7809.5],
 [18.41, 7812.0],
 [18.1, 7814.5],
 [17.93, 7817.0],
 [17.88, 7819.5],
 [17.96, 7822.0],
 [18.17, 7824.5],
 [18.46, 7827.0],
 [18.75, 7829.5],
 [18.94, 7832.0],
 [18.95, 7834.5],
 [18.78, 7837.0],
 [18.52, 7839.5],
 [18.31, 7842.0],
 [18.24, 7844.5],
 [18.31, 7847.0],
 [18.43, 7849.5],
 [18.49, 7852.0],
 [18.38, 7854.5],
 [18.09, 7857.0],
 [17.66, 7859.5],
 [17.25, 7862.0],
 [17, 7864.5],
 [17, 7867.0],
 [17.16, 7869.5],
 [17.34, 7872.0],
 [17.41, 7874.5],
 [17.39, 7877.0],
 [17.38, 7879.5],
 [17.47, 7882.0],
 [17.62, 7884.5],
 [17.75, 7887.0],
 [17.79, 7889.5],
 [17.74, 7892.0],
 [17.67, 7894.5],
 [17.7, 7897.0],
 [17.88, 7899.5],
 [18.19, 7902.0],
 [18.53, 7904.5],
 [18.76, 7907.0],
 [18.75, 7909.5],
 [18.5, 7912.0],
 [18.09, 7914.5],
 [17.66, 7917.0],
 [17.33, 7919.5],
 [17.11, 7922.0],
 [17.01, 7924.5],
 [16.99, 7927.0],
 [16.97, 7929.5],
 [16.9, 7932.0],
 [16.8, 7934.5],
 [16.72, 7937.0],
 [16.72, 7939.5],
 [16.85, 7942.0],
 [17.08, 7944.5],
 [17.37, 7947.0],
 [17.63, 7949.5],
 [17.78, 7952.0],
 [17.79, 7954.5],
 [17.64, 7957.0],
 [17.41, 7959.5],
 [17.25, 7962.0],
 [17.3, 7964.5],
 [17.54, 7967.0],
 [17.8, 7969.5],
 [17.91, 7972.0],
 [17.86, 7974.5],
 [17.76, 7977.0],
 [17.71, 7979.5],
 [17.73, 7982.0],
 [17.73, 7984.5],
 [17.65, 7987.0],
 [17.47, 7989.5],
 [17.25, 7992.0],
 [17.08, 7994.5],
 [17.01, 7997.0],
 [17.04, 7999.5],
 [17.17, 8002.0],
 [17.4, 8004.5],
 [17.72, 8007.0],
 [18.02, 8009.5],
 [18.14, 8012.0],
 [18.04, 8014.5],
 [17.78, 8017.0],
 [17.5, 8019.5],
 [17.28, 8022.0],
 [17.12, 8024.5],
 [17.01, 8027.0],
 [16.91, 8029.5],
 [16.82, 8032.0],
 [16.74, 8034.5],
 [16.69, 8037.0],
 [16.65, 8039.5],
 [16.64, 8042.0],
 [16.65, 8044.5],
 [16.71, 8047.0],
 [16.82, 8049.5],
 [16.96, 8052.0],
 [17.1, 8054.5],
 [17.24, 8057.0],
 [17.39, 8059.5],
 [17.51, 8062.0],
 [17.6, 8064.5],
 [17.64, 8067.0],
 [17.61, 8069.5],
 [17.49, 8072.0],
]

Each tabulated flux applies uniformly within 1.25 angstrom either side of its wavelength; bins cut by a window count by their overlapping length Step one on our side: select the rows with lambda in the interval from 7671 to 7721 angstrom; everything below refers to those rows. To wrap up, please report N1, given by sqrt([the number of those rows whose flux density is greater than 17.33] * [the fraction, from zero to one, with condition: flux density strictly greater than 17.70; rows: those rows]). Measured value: 3.1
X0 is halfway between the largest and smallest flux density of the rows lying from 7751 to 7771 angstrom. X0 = 16.9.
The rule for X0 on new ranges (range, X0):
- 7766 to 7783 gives 17.5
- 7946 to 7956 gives 17.6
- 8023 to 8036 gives 16.9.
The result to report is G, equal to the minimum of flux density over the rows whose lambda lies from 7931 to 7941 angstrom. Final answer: 16.72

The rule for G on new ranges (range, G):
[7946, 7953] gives 17.37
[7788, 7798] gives 17.73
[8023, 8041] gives 16.65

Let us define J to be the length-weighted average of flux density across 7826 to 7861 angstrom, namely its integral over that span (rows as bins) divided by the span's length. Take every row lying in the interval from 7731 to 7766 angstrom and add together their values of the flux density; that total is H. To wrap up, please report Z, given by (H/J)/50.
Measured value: 0.259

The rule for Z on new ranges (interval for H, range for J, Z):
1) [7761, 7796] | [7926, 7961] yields 0.287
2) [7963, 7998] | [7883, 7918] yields 0.272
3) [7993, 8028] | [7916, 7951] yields 0.286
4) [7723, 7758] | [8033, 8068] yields 0.282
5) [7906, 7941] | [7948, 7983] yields 0.277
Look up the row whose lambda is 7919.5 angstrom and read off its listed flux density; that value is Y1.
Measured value 17.33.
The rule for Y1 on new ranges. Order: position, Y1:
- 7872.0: 17.34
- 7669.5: 17.76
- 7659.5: 17.79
